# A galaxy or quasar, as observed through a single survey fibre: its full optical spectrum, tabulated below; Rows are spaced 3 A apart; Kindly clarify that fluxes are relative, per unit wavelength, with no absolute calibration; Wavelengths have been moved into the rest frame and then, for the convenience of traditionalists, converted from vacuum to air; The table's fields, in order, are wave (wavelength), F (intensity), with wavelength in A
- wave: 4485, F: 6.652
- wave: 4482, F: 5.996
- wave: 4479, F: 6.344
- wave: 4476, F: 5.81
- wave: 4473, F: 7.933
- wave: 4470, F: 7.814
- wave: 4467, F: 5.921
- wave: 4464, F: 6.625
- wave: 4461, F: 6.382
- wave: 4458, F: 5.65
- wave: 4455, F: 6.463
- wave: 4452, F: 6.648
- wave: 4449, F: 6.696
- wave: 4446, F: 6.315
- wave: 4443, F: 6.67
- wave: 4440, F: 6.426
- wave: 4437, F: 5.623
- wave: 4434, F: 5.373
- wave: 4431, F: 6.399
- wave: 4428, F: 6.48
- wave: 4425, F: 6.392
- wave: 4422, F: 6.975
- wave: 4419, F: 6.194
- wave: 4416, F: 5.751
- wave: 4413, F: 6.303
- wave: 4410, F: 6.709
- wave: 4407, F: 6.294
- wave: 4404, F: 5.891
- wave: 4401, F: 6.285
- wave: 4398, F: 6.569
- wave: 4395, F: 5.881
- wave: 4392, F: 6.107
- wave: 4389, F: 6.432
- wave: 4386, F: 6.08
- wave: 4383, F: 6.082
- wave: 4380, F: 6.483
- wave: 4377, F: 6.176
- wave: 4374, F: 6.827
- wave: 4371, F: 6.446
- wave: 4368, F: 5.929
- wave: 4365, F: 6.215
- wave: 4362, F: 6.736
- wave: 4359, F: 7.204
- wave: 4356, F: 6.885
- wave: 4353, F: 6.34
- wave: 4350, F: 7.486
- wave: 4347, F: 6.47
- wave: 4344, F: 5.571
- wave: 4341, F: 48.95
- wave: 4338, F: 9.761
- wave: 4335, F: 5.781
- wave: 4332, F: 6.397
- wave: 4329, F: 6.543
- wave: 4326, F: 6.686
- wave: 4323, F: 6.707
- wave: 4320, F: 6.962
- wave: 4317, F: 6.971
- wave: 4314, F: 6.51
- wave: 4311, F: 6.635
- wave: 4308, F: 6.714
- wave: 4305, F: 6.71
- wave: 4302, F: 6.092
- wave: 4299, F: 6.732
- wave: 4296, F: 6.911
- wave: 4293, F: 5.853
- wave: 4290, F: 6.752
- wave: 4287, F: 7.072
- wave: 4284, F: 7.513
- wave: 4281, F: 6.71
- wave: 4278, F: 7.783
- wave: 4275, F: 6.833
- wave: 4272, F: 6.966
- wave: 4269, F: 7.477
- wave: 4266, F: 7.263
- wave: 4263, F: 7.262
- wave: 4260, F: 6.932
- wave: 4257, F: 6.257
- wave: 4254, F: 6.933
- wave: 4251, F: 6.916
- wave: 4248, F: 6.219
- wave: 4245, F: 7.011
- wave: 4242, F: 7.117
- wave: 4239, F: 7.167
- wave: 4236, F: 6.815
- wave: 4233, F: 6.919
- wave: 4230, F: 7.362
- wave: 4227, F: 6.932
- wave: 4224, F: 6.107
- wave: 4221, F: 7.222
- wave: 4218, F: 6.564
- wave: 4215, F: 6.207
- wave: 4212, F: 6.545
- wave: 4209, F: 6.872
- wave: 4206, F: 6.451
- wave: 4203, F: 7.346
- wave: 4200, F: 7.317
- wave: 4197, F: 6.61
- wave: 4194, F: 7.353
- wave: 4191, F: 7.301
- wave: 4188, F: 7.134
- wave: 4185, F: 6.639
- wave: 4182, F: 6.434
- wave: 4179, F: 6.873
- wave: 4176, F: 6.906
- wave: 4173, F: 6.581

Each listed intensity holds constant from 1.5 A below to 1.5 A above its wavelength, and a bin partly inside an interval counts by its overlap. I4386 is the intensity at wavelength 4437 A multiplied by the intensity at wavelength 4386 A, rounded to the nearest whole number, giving 34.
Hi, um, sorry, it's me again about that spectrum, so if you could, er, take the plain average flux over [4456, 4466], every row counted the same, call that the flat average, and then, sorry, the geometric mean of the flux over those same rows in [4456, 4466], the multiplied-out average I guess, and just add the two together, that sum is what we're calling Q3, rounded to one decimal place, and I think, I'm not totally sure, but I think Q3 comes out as 12.4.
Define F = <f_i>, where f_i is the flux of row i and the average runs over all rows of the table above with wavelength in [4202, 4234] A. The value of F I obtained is 6.8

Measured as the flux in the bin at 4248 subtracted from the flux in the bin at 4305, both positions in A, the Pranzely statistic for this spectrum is 0.49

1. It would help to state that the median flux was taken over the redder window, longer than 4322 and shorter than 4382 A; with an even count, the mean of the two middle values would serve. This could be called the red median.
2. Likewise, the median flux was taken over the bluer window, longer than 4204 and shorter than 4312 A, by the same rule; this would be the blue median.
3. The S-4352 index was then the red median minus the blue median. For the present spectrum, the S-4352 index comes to -0.38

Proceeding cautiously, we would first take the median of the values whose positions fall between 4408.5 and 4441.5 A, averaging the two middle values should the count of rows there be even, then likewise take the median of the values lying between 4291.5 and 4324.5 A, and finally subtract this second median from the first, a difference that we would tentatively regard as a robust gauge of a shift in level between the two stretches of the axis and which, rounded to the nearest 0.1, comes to -0.3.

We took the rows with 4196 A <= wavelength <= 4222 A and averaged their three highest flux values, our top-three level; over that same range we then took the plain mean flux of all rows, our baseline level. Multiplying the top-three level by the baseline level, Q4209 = 50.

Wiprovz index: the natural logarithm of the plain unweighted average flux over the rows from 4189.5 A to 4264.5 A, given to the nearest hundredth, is 1.93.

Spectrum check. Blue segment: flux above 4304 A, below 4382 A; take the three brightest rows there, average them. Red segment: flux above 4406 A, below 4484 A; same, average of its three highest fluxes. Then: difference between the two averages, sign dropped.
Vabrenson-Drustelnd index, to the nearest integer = 14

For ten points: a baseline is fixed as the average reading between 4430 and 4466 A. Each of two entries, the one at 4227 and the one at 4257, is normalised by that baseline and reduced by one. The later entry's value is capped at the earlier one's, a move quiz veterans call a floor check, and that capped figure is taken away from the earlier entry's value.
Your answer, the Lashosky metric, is 0.11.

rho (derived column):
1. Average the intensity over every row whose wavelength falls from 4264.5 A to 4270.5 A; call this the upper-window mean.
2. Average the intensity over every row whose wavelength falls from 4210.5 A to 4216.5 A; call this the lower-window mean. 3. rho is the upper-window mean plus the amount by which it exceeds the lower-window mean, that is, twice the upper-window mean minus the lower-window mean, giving 8.4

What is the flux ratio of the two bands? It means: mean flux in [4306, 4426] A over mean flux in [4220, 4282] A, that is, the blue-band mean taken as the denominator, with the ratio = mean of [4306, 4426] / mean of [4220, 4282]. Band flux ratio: 1.09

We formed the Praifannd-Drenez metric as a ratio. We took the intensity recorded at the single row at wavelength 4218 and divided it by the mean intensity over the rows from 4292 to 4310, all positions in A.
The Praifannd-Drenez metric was 1.01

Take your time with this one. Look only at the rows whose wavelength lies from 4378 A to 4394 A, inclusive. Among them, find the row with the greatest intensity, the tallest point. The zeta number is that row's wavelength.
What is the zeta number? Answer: 4380 A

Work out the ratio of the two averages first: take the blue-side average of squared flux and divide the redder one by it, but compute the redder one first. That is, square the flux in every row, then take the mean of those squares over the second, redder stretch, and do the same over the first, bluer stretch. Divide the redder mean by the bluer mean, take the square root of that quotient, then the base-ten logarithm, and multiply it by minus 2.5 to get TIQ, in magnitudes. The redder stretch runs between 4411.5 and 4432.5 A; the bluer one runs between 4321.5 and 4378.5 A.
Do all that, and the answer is 0.78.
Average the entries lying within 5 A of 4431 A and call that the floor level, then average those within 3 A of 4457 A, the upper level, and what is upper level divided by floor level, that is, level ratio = 1.00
